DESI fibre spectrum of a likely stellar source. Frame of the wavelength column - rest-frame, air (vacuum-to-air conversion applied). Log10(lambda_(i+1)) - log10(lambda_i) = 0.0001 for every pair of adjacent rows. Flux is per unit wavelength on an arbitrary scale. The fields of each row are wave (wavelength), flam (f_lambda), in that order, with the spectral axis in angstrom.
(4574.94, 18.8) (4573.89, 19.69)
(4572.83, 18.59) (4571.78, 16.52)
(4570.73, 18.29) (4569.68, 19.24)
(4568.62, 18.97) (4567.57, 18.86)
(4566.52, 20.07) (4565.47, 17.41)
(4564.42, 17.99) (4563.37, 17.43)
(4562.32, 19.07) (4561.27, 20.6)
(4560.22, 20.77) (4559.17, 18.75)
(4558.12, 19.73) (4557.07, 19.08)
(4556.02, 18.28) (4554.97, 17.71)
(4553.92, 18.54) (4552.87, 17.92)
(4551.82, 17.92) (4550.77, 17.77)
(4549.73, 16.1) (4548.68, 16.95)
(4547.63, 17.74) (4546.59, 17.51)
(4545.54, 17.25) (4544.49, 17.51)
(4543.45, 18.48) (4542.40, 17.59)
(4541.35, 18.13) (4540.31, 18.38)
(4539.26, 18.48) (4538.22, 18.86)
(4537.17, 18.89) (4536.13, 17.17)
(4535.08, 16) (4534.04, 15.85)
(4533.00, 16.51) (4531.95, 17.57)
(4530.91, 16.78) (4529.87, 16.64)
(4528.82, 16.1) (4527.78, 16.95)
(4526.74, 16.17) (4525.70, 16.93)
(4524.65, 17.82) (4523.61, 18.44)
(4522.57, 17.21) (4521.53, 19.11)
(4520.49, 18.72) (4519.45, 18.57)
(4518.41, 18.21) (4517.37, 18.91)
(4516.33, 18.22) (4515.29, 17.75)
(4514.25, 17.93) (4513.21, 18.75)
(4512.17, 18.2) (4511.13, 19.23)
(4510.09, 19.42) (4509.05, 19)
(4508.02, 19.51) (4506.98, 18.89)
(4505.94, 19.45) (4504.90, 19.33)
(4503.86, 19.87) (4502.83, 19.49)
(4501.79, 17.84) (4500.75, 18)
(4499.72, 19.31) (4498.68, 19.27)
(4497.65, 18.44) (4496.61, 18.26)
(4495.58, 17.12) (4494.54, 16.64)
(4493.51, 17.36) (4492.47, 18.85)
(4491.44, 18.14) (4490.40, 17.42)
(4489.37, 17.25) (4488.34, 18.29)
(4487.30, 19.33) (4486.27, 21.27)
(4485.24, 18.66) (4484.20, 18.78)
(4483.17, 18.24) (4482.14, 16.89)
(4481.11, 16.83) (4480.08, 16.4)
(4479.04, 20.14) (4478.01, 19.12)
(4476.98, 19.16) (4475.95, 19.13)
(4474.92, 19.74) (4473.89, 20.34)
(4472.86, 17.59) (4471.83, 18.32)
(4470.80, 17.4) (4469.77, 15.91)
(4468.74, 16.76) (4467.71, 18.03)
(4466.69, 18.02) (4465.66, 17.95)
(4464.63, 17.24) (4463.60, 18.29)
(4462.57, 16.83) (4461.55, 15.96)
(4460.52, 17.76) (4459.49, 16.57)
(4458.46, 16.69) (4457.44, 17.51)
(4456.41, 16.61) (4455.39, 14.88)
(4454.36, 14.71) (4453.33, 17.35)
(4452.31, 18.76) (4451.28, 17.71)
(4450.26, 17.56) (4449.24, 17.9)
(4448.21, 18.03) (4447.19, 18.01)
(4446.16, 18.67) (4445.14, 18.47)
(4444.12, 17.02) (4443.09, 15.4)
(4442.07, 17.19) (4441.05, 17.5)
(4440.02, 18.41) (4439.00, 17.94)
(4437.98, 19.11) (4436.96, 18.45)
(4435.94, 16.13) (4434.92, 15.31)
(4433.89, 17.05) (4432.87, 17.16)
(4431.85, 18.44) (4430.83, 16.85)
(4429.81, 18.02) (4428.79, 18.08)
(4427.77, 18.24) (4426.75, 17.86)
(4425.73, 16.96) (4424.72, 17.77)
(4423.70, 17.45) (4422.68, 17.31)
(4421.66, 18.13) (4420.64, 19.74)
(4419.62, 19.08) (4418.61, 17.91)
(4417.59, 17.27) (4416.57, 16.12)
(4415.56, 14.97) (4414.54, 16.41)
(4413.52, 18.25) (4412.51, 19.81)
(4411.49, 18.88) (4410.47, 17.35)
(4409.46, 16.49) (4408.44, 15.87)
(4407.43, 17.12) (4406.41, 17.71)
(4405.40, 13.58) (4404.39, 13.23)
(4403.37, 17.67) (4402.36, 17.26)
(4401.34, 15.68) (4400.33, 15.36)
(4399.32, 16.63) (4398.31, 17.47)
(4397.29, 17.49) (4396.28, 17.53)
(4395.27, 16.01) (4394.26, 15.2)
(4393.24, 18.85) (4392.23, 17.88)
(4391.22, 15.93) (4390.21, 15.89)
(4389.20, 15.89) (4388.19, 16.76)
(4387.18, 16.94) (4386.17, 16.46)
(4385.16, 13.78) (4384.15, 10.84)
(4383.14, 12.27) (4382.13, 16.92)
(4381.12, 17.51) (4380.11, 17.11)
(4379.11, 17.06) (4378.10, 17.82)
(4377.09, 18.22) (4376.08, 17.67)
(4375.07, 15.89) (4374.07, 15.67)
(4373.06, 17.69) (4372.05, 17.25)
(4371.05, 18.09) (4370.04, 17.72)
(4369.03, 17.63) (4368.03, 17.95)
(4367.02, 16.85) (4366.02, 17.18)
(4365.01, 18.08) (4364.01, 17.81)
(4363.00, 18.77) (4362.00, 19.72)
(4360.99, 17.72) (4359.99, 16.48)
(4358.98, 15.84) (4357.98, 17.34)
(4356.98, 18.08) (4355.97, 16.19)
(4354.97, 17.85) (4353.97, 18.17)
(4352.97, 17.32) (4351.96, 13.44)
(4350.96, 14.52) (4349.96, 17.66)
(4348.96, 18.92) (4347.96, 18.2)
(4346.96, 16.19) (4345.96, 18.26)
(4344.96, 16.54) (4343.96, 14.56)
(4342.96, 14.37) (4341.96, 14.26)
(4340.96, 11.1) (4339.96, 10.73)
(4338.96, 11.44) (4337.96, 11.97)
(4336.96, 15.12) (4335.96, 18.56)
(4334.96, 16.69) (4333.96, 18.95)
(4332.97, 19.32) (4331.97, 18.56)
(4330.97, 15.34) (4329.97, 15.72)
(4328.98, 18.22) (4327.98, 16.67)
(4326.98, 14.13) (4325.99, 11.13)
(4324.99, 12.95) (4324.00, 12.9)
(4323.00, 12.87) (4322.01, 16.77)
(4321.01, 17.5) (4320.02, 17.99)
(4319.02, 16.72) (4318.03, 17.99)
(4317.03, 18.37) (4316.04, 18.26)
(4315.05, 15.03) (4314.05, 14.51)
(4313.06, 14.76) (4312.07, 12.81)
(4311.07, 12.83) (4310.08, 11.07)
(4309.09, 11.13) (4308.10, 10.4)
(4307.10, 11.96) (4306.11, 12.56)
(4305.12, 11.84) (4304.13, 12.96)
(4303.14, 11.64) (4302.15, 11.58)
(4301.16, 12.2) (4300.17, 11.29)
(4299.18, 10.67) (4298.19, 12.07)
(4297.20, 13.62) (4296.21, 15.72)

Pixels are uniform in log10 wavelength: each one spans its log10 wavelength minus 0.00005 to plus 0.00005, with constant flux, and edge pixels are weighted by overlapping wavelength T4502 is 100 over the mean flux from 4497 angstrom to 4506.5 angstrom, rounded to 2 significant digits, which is 5.3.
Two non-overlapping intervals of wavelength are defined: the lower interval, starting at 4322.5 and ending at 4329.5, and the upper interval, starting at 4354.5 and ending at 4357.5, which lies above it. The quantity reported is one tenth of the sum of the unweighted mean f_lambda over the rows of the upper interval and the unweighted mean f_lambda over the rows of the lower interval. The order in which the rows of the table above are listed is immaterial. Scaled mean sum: 3.15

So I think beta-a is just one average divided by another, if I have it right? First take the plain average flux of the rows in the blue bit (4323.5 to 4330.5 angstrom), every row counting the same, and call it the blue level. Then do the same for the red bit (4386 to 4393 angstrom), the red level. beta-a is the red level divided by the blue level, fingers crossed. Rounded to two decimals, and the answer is 1.14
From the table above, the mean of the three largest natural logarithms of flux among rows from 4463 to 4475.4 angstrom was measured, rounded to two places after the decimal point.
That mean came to 2.97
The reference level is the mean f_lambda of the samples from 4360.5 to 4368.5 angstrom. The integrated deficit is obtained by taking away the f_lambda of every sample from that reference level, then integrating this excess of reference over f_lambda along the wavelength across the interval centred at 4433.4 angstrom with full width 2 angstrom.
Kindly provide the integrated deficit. 1.8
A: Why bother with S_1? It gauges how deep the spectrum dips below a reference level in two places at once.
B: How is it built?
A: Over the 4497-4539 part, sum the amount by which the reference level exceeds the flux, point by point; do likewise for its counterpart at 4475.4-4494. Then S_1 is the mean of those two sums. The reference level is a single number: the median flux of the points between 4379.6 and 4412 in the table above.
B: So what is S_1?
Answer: -44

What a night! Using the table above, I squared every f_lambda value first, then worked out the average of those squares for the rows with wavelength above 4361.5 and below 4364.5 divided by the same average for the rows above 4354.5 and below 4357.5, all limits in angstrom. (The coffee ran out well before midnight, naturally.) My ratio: 1.17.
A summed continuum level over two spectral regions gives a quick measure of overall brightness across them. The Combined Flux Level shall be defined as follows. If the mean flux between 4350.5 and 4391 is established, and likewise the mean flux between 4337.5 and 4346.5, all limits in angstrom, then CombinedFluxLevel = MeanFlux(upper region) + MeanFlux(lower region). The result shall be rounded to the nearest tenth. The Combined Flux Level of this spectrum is 30.5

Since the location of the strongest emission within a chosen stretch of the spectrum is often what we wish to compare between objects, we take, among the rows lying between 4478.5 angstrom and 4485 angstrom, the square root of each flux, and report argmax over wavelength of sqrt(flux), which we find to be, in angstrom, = 4479.04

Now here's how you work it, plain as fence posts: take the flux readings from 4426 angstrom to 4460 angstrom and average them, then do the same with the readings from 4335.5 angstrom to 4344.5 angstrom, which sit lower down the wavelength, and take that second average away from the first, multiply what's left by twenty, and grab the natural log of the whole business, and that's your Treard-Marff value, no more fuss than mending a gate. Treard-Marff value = 4.3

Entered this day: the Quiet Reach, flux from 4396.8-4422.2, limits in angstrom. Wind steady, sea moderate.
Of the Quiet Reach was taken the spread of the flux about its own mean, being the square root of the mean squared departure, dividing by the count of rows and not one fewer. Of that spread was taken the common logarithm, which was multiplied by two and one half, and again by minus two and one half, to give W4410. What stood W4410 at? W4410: -1.3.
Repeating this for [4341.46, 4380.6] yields -0.9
